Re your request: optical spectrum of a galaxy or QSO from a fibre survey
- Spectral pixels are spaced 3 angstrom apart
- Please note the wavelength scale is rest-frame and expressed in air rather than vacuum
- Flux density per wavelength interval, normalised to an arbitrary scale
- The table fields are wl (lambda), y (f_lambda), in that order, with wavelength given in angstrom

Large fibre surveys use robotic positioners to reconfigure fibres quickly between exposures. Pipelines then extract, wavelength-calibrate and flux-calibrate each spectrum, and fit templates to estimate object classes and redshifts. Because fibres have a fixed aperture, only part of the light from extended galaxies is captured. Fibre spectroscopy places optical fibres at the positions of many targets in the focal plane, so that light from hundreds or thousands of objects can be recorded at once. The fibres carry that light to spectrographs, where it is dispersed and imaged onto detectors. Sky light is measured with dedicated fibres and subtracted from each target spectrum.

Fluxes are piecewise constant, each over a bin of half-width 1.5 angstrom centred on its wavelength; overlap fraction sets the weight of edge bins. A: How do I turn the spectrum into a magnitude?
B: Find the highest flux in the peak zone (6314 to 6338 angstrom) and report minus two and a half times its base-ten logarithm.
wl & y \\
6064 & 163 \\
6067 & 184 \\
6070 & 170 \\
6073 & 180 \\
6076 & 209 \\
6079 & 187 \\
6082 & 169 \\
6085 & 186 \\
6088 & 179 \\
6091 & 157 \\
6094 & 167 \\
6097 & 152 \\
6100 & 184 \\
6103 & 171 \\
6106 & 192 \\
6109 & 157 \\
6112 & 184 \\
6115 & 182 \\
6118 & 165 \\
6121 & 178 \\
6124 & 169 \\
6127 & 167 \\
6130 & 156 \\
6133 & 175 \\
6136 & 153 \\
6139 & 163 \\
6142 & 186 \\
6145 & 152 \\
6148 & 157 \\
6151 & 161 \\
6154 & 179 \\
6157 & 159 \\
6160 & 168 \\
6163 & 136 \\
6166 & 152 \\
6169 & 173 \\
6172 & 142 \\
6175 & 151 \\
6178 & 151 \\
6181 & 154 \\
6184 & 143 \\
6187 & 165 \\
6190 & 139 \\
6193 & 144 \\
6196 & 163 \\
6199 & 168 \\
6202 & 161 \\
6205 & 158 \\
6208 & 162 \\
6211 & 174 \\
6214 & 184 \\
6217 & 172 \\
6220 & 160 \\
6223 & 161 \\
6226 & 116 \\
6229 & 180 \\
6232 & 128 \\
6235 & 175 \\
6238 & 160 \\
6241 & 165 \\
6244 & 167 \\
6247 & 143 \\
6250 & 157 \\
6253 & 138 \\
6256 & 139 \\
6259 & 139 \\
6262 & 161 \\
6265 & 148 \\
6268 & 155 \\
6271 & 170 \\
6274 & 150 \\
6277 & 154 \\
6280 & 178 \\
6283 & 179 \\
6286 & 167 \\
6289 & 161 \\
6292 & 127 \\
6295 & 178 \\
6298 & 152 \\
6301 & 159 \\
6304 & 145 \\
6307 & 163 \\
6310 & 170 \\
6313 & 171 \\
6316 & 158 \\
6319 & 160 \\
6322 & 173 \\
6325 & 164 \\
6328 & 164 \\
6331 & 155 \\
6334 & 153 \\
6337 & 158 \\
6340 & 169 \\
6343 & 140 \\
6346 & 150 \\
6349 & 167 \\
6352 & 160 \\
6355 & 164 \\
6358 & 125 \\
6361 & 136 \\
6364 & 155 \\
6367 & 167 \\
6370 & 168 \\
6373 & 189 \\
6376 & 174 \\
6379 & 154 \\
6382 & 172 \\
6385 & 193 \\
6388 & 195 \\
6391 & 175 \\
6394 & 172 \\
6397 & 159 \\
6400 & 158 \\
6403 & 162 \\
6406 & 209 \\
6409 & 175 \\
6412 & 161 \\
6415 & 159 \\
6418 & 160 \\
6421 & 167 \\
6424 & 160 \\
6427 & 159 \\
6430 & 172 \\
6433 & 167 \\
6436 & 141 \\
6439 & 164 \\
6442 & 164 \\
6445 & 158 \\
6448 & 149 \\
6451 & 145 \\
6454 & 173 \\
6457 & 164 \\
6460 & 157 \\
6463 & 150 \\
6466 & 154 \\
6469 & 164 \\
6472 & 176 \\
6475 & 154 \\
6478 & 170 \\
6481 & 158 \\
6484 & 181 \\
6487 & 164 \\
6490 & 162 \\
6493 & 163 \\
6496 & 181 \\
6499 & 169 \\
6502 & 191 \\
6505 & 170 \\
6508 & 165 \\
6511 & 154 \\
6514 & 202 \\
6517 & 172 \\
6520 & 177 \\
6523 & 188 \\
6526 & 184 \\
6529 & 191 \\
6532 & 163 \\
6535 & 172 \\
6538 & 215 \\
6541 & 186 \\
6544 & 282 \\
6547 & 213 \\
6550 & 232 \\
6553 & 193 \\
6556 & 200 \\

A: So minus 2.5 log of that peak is -5.60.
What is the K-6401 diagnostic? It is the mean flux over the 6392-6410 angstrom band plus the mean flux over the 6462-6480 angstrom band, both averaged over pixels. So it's 334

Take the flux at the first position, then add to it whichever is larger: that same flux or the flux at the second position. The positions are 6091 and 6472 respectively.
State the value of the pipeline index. 333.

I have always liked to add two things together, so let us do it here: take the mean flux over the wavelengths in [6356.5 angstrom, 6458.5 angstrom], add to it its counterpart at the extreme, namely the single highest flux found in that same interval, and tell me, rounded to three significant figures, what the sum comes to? 374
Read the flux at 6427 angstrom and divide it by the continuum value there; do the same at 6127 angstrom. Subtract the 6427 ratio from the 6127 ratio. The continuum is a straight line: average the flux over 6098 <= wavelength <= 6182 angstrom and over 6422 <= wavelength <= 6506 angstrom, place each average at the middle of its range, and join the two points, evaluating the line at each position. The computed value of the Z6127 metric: 0.04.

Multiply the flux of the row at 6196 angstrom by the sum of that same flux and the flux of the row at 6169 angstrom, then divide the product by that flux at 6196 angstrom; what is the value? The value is 336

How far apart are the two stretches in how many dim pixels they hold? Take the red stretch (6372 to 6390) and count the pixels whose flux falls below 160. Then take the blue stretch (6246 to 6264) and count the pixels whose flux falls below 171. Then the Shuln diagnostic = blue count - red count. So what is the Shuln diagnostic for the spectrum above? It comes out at 5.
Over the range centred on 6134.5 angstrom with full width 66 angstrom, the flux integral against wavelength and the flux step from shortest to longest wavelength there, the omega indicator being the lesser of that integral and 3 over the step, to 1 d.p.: -0.2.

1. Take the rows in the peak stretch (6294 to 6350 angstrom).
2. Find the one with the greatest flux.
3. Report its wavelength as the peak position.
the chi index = 6295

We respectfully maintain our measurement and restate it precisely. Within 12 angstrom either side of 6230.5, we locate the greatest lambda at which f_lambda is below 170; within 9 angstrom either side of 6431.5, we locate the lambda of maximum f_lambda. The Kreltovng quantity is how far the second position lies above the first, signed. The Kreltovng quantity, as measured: 189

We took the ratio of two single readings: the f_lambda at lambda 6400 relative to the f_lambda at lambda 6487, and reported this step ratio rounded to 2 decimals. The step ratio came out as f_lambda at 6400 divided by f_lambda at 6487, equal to 0.96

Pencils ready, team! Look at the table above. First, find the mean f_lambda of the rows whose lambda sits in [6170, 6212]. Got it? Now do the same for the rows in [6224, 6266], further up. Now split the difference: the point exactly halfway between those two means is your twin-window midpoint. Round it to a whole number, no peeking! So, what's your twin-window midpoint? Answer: 153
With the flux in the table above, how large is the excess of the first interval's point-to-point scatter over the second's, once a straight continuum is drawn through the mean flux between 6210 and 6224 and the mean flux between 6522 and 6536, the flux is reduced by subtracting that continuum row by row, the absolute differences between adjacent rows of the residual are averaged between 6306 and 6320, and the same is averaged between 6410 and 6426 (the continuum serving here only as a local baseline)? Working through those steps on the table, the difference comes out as 1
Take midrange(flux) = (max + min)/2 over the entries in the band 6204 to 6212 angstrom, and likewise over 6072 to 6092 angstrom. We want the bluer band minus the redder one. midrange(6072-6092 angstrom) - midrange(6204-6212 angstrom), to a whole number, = 17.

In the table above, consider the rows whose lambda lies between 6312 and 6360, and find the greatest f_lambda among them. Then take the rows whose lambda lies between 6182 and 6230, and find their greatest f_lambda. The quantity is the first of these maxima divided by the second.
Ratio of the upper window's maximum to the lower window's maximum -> 0.94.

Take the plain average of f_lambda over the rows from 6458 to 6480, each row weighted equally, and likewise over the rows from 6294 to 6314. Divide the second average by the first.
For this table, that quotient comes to 1.01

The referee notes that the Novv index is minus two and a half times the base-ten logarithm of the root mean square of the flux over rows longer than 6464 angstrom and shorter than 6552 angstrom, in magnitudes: -5.66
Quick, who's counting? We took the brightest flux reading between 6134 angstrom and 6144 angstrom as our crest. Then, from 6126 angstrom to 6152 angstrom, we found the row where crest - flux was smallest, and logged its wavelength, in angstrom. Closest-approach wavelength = 6142 angstrom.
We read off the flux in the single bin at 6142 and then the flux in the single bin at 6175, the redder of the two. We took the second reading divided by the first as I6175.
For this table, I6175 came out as 0.81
